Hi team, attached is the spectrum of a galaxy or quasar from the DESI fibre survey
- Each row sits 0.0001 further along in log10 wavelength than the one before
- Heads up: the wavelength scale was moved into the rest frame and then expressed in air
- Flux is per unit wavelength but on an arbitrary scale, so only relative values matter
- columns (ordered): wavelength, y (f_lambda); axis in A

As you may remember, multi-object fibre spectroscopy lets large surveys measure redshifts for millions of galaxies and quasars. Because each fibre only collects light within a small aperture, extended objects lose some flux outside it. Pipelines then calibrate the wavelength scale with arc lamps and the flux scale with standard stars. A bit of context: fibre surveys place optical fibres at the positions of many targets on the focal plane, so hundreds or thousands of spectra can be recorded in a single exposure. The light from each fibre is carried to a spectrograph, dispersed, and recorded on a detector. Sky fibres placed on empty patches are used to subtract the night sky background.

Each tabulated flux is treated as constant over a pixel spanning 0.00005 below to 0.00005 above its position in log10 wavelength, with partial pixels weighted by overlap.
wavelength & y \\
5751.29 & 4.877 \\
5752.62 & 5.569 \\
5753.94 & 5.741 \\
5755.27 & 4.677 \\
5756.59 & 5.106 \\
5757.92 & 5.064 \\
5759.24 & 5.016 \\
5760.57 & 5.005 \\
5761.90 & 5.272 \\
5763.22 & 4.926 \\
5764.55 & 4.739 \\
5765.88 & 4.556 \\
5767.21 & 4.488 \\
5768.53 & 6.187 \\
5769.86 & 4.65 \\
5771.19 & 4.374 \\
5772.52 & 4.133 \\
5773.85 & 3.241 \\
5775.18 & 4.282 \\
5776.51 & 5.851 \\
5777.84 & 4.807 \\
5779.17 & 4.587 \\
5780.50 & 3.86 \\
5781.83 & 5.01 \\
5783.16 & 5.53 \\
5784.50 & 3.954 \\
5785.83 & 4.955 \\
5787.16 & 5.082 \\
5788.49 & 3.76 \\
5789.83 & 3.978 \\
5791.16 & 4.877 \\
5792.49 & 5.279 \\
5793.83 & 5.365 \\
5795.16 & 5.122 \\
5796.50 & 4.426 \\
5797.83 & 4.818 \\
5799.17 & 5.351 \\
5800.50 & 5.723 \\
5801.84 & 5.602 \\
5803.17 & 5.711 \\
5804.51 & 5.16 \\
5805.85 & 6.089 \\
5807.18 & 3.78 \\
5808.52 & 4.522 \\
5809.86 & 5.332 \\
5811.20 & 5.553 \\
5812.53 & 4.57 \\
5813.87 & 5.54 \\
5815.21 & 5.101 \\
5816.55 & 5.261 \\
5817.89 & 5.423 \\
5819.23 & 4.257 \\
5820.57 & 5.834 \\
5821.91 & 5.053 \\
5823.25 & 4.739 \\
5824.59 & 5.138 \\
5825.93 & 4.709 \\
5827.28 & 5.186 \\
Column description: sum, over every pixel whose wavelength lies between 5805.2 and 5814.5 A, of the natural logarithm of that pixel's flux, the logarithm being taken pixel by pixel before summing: 11.3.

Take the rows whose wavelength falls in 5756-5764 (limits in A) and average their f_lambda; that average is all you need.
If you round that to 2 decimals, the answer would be 5.06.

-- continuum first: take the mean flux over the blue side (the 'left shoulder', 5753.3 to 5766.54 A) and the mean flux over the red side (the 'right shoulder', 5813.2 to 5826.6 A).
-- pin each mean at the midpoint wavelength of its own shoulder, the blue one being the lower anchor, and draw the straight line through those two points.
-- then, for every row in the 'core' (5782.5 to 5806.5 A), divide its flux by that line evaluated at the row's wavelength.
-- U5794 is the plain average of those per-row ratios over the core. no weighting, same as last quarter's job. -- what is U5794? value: 1.00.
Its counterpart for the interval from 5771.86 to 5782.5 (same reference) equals 0.89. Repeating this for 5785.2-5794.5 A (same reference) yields 0.94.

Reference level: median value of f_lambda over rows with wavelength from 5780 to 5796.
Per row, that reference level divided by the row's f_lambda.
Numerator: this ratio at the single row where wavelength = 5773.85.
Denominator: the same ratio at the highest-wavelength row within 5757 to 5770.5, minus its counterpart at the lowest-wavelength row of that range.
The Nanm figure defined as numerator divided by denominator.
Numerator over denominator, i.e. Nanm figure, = 18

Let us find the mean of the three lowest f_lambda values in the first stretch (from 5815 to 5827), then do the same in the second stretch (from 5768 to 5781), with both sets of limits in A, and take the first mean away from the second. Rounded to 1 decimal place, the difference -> -0.8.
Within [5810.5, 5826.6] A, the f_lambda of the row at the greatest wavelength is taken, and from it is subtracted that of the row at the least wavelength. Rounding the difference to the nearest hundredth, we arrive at -0.84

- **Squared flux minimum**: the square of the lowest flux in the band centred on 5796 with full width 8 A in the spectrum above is 19.6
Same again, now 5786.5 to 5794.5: 14.1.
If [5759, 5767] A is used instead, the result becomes 20.8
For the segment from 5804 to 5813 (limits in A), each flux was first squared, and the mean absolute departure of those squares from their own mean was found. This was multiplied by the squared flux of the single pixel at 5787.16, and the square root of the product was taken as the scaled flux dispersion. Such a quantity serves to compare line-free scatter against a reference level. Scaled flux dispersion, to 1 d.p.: 12.4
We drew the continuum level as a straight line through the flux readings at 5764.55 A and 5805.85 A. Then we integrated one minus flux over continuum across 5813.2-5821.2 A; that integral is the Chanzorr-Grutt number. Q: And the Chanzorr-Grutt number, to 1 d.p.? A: 1.5 A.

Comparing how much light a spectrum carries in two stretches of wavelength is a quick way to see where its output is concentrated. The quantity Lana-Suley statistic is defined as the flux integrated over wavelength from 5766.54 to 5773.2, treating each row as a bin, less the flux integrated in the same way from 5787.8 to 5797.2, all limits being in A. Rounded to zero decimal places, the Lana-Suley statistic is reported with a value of -12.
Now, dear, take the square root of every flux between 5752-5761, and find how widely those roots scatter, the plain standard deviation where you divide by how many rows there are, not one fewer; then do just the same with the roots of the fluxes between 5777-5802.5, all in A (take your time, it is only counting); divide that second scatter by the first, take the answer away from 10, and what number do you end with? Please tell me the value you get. 8.1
